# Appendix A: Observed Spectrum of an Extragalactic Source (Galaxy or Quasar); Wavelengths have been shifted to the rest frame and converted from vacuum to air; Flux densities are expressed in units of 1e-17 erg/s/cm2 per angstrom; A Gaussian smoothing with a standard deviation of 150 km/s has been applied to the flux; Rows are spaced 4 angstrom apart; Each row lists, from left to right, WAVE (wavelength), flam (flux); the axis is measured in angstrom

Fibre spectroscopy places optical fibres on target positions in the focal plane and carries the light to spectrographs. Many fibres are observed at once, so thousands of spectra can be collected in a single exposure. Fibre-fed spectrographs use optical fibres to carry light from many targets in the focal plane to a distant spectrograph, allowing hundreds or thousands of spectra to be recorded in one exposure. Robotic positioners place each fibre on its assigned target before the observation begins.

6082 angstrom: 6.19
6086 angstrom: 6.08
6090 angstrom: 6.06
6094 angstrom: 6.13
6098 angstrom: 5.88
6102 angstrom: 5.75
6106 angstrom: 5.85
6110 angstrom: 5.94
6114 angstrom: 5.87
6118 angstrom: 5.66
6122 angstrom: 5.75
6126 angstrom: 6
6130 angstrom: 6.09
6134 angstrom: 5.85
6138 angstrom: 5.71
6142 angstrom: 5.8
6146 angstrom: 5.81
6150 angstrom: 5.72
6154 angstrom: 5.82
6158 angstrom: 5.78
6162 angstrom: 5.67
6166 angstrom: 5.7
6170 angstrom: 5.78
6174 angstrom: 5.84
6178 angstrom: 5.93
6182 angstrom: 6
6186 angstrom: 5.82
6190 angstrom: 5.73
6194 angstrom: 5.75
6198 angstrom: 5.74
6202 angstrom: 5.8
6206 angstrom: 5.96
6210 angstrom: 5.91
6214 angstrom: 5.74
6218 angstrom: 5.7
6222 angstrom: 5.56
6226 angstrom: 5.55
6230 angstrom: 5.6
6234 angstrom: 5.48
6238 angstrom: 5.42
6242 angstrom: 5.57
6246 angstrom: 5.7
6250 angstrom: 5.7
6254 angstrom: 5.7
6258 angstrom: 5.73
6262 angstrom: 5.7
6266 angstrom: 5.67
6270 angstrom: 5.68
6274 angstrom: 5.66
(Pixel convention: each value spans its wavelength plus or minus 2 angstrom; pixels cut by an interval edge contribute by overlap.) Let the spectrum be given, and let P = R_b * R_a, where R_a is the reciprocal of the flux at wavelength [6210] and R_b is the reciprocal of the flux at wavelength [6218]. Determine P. 0.0297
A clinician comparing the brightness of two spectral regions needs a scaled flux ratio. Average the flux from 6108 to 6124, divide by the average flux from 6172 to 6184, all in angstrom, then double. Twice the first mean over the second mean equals 1.96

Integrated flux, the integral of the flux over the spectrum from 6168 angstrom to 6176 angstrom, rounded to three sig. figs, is 46.5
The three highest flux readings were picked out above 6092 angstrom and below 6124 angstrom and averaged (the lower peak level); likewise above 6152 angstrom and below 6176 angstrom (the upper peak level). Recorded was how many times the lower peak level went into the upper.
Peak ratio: 0.97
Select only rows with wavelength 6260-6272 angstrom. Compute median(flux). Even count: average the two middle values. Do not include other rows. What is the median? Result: 5.68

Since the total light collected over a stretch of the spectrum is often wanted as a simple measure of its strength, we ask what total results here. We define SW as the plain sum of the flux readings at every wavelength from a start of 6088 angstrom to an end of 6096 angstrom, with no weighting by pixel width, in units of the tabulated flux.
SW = 12.2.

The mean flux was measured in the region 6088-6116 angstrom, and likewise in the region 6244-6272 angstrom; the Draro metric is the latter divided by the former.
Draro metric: 0.961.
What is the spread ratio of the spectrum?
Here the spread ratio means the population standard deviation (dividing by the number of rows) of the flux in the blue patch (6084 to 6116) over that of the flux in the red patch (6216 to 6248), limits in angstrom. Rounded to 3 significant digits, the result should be 1.37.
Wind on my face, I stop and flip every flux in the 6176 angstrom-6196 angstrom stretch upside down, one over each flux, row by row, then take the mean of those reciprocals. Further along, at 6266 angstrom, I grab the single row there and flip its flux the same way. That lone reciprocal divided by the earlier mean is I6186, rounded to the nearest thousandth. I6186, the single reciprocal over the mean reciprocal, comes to 1.031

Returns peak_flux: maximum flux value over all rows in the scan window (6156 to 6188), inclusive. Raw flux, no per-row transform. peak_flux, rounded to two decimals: 6.00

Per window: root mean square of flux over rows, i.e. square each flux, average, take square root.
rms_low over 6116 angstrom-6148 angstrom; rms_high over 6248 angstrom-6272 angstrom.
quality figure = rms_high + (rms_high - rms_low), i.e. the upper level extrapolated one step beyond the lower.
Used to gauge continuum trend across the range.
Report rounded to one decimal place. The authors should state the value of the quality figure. 5.6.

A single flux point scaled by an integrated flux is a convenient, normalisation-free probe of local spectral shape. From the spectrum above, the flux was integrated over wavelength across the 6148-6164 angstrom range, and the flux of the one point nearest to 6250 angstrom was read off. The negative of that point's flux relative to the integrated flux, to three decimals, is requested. -0.062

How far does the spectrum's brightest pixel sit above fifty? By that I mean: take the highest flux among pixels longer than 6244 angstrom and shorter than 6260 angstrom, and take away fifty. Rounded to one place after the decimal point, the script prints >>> -44.3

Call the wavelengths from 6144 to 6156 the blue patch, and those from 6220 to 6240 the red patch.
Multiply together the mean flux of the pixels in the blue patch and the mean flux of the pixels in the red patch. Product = 31.9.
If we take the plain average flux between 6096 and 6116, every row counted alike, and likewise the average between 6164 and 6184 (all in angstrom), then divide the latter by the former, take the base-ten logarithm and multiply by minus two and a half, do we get 0.001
